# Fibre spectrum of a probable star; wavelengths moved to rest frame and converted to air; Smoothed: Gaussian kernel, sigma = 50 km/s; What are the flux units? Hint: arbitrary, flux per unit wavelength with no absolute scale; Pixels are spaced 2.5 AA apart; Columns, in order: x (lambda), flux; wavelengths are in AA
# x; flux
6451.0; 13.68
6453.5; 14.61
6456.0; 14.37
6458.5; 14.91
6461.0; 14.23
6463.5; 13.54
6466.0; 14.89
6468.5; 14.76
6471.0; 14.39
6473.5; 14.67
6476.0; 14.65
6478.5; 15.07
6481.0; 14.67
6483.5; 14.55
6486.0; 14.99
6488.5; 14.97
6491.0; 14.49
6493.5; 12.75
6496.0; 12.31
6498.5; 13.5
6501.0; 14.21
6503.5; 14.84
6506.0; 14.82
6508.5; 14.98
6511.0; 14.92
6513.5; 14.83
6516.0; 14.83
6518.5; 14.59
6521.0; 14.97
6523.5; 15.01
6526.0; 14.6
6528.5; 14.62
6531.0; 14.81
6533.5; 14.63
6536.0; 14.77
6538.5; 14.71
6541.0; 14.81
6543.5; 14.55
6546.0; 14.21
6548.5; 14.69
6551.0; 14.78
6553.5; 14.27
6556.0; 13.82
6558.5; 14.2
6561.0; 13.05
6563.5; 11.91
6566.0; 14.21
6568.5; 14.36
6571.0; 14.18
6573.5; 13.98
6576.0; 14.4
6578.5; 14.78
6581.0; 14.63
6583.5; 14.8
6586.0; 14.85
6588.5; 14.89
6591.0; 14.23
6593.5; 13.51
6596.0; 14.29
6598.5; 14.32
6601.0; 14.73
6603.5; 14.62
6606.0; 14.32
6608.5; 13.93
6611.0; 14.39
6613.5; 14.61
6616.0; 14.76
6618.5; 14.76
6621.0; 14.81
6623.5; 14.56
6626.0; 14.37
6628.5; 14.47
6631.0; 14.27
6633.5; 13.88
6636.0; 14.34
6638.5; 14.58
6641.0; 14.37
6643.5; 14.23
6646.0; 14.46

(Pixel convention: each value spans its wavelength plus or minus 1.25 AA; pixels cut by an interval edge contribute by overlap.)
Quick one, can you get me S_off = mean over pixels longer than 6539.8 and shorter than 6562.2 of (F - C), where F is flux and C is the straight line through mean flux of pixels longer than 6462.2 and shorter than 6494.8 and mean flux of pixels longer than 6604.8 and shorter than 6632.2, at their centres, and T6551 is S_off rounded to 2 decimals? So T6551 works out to -0.22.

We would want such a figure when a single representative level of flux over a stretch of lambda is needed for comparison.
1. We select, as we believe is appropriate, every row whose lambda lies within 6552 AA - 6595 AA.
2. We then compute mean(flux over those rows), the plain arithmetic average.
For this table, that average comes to 14.1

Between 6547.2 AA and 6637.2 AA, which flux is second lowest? 13.05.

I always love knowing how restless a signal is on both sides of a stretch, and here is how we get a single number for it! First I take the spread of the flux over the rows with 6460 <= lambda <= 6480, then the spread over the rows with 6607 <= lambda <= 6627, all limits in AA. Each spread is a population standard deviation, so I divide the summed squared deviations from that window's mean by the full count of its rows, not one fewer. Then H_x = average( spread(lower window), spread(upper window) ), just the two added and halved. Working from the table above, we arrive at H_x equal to 0.4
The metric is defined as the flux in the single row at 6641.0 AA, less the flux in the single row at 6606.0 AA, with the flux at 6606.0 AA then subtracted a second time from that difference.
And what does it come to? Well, -14.3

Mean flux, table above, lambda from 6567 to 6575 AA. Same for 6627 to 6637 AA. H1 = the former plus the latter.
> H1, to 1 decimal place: 28.4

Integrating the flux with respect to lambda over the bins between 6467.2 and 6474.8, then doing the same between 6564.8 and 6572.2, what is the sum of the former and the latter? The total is 216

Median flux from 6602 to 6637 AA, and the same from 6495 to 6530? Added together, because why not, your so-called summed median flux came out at 29.3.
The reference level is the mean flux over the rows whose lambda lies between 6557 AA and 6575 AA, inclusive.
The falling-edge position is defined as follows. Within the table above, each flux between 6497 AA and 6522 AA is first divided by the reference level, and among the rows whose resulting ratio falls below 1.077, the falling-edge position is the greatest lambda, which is 6518.5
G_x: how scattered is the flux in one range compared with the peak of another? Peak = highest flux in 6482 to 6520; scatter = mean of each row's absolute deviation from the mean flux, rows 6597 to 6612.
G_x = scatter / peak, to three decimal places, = 0.013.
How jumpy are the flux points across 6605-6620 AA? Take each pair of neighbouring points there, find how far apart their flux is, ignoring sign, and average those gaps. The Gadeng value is 0.24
